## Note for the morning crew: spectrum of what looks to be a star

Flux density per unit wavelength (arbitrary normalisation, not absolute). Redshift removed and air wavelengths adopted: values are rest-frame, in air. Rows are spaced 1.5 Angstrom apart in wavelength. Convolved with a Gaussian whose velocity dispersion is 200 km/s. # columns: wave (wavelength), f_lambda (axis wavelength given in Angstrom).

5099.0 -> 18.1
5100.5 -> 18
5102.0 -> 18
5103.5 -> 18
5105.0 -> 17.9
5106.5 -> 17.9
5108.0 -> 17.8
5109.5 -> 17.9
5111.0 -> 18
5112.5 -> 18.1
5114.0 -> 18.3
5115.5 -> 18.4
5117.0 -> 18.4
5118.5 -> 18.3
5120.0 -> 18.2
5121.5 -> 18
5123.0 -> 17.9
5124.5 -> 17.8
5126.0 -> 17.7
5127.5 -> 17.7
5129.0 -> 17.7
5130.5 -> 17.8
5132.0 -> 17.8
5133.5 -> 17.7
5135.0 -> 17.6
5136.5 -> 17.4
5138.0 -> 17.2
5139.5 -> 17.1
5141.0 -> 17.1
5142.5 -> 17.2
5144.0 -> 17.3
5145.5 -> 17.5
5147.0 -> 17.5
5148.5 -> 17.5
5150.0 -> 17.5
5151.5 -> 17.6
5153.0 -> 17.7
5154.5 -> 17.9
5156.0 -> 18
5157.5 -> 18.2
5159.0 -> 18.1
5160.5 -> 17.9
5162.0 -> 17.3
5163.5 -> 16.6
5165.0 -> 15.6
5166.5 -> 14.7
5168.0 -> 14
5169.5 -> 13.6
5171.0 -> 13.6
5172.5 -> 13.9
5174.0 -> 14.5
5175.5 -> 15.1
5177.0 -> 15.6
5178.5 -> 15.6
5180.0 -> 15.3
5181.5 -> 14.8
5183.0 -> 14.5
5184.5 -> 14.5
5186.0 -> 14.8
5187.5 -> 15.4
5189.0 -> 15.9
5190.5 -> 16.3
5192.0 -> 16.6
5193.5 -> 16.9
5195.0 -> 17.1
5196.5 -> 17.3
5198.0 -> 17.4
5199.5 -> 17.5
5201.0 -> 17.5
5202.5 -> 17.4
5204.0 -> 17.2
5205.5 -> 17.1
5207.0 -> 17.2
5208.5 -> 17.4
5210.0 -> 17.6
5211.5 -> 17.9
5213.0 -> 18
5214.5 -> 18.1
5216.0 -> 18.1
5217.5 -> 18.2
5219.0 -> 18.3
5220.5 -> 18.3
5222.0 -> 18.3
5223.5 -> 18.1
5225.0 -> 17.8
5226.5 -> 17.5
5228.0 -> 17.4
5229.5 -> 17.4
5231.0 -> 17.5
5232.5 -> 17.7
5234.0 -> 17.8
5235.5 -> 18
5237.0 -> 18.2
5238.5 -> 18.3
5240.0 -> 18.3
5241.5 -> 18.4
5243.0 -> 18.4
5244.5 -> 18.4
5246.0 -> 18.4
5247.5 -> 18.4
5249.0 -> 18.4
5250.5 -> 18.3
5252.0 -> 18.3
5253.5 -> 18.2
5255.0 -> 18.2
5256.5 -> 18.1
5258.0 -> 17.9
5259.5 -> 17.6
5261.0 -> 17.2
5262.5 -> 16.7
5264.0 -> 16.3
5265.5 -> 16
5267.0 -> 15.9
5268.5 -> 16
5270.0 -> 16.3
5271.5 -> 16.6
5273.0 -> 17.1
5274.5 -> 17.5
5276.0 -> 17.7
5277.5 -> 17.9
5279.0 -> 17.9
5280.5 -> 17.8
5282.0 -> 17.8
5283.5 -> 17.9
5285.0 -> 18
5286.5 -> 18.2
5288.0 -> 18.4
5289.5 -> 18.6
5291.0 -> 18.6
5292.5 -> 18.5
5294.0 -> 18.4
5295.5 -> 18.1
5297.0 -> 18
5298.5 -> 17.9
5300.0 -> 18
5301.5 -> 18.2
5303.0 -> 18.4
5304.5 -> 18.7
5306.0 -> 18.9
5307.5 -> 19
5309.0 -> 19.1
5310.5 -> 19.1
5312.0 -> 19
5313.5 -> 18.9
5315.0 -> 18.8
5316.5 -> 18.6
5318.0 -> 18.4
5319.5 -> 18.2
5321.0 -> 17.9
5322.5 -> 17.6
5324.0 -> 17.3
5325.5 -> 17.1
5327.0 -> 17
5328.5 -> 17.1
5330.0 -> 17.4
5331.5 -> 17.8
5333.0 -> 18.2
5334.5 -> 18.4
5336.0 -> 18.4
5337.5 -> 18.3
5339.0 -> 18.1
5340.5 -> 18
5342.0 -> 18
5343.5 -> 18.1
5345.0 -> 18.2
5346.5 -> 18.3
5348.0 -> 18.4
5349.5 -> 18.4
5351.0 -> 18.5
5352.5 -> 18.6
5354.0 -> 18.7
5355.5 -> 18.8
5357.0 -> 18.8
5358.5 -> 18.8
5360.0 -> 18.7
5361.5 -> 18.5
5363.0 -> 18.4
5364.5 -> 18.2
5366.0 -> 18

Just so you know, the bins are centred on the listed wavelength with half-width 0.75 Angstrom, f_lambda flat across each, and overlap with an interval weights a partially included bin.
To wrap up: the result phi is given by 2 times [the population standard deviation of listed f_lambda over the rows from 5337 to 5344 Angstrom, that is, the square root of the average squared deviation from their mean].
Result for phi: 0.22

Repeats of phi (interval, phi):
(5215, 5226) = 0.34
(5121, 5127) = 0.22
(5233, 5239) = 0.38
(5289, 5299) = 0.55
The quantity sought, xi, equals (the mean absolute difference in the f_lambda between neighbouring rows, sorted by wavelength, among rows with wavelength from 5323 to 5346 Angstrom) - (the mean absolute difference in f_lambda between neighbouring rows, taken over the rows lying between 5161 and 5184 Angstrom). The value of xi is -0.32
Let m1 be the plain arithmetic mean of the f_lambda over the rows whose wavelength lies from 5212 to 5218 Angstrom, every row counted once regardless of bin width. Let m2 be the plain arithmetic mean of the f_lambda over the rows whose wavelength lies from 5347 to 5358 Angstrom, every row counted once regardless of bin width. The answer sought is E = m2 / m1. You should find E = 1.03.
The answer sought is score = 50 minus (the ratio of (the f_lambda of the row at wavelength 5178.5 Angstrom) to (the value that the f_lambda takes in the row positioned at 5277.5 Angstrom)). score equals 49.13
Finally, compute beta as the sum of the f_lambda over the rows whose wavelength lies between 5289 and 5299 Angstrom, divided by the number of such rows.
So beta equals 18.30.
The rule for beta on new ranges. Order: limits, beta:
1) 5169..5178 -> 14.38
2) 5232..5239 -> 18.00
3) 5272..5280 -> 17.62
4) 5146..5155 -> 17.62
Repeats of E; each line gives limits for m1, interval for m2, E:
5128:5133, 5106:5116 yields 1.02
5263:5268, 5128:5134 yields 1.10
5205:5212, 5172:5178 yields 0.85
